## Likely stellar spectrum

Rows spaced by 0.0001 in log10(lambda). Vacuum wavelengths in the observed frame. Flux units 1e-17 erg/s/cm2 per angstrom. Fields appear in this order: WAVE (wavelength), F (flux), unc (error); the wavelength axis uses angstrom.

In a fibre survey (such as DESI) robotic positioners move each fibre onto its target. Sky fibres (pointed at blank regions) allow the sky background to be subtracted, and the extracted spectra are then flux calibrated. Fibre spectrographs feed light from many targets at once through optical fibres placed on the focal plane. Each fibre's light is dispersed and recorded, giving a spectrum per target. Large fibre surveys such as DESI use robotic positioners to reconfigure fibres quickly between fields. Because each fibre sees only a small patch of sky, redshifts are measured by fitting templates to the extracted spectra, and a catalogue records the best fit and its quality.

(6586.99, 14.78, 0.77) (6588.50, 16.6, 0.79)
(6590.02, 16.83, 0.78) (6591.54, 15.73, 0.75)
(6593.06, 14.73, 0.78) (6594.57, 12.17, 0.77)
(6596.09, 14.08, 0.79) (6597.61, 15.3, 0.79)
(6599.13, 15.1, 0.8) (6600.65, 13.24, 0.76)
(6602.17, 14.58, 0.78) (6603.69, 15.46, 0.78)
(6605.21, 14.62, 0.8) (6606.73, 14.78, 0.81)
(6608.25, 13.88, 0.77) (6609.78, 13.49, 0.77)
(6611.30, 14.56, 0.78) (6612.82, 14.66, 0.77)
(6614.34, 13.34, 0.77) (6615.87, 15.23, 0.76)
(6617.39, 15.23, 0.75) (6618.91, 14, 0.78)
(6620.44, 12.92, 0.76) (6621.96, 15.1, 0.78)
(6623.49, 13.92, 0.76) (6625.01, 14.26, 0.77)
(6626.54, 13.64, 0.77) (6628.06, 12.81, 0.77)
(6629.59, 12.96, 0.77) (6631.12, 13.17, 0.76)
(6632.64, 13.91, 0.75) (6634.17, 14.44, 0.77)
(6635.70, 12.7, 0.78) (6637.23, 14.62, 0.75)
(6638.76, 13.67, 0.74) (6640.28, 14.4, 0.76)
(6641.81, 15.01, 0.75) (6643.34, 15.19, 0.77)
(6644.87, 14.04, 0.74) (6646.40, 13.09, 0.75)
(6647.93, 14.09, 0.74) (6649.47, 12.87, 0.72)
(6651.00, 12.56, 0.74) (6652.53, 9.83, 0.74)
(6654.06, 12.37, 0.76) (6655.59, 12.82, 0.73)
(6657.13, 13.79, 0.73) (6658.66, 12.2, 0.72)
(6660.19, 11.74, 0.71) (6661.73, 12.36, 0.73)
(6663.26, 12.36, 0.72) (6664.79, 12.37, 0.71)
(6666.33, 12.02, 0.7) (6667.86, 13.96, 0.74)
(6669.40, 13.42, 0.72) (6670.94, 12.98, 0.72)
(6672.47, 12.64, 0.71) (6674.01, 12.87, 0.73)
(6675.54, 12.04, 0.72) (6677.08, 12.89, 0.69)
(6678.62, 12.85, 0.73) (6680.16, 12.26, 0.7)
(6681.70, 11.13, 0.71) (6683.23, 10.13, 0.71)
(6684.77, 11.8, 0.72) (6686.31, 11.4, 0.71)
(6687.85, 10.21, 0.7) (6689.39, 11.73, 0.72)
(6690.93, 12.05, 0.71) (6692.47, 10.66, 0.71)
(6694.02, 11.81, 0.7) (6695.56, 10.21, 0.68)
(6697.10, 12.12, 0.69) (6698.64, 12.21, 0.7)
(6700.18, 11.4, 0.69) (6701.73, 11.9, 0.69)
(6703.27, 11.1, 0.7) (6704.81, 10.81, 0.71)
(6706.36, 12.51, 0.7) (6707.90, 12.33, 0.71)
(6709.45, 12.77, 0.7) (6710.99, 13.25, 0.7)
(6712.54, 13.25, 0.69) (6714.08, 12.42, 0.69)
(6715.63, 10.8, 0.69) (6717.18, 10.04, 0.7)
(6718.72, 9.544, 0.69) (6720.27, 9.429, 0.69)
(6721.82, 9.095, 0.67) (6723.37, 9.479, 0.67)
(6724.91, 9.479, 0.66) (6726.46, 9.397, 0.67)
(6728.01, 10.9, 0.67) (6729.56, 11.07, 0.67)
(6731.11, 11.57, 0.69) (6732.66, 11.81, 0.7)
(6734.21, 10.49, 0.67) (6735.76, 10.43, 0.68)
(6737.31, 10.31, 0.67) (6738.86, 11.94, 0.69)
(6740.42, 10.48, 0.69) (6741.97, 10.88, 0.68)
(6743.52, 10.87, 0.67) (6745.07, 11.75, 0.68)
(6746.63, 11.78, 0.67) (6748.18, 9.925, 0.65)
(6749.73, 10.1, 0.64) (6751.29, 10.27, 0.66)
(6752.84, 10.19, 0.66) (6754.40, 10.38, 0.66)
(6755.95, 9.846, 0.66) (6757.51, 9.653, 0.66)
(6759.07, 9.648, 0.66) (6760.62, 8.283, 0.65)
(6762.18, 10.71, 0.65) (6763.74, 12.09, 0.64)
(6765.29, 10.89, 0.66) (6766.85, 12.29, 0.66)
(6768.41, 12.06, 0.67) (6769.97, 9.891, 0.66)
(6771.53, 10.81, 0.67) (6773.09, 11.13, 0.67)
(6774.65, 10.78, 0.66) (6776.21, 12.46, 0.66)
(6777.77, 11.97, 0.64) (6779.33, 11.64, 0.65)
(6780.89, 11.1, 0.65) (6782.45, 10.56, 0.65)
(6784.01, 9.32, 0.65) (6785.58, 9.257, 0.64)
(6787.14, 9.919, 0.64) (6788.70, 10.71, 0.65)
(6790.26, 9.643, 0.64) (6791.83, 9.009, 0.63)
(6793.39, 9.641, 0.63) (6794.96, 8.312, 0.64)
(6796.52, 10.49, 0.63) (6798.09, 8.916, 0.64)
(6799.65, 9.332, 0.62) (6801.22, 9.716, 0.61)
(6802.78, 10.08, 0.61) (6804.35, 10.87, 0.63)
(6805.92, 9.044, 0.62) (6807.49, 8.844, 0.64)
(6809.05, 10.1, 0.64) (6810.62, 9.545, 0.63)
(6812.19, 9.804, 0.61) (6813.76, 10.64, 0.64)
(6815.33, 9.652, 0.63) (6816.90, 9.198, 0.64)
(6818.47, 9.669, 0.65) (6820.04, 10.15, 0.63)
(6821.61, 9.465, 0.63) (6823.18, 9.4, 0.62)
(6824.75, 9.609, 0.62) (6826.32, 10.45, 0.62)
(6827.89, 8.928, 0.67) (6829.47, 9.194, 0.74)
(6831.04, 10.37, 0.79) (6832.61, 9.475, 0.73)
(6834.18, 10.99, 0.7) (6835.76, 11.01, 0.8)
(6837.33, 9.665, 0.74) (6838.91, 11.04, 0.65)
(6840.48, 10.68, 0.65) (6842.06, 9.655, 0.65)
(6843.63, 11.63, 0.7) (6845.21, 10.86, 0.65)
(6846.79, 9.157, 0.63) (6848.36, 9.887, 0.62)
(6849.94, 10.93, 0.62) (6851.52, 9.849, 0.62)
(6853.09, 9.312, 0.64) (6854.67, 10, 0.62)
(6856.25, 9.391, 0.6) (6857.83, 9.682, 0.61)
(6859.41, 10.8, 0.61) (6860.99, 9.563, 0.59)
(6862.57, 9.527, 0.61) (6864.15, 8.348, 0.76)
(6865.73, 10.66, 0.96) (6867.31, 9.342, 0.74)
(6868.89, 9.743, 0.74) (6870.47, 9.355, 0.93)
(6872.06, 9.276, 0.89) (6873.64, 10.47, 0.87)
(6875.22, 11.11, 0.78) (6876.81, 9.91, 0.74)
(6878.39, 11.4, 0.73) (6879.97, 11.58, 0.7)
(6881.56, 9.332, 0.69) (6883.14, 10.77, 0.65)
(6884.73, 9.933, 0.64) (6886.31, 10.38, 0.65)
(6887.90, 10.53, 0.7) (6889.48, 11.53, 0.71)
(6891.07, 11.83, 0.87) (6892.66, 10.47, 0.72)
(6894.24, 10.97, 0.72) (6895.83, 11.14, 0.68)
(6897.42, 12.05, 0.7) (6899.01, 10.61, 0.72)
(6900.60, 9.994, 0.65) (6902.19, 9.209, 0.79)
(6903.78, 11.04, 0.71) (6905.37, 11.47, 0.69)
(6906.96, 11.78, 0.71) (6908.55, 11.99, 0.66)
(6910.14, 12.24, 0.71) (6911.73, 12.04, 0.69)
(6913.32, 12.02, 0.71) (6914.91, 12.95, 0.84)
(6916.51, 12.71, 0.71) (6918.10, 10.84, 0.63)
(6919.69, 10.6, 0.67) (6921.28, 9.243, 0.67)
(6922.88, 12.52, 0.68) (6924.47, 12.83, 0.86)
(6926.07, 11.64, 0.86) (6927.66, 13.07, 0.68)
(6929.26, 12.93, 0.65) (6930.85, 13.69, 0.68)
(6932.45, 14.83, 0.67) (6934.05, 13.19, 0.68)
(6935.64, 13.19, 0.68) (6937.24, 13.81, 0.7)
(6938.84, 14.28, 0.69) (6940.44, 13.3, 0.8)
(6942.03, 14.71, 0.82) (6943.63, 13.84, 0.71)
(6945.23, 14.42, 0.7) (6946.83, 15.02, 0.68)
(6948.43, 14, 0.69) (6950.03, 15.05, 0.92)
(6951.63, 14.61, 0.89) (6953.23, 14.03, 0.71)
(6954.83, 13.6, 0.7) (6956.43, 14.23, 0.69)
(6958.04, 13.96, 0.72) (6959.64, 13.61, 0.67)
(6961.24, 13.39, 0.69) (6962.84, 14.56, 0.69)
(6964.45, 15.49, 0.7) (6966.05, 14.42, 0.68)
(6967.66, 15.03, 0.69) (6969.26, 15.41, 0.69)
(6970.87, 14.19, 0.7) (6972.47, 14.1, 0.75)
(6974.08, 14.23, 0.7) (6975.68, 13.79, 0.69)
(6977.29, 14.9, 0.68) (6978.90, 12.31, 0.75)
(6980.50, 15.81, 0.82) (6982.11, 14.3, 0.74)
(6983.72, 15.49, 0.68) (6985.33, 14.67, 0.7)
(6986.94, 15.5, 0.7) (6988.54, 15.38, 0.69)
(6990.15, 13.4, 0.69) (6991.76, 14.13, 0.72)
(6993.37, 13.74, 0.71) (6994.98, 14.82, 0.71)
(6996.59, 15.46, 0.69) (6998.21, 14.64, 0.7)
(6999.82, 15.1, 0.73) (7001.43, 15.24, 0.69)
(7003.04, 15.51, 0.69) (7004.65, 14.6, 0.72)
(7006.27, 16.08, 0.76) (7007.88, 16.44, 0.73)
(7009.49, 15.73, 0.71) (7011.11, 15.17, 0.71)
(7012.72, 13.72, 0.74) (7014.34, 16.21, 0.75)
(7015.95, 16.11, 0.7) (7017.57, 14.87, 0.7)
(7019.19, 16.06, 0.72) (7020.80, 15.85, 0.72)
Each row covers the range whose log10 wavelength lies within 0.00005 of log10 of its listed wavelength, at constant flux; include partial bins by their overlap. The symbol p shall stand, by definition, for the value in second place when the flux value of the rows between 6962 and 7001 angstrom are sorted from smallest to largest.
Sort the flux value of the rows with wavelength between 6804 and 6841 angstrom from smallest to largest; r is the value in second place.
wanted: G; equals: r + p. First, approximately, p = 13.4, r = 8.928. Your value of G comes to 22.3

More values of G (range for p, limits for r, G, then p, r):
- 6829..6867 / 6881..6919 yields 18.5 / 9.157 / 9.332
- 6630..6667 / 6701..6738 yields 21.1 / 11.74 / 9.397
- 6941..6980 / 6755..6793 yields 22.4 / 13.39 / 9.009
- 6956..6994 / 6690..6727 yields 22.8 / 13.39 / 9.397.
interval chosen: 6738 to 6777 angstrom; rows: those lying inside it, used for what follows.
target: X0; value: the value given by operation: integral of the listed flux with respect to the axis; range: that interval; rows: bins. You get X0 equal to 420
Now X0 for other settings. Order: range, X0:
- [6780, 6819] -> 380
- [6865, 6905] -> 421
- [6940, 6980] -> 571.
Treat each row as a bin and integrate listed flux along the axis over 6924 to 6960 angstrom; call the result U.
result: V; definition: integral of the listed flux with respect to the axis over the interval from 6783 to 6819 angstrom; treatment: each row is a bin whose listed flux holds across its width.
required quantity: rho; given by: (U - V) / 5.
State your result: 30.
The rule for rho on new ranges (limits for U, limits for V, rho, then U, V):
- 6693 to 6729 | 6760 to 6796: 4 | 401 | 380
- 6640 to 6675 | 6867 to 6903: 15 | 454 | 378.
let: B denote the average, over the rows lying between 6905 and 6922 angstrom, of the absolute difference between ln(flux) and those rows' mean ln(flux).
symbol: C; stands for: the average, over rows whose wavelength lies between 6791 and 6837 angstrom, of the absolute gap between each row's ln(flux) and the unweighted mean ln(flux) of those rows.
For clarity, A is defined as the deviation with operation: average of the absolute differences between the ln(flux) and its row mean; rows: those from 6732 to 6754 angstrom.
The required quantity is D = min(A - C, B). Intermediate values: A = 0.055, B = 0.071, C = 0.056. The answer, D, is -0.001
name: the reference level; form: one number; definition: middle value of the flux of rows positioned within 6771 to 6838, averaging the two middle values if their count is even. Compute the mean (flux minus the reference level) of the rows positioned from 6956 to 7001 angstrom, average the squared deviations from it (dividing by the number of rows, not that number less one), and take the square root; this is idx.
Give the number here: 0.80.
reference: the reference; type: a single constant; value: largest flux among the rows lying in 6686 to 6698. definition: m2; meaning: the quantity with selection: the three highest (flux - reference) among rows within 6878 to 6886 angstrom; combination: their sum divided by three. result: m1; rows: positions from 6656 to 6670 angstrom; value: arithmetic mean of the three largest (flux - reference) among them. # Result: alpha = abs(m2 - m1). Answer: 2.5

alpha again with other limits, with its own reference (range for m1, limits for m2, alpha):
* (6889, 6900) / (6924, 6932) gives 1.4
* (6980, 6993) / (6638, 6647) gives 0.7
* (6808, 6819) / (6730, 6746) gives 1.7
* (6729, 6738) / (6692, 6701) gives 0.6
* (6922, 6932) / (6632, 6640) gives 1.1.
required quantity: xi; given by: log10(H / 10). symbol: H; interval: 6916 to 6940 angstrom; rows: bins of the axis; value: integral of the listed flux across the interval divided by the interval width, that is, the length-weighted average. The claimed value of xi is 0.10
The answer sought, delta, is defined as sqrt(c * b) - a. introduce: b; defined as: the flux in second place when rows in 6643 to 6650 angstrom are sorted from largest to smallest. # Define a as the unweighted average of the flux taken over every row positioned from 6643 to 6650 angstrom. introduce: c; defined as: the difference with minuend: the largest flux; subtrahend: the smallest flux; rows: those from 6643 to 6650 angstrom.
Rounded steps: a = 14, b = 14.09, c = 2.3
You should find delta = -8.1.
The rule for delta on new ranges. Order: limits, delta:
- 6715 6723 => -5.6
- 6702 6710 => -7.0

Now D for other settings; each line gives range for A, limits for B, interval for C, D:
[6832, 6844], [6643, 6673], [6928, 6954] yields 0.027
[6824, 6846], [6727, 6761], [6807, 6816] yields 0.028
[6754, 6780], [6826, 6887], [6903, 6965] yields -0.002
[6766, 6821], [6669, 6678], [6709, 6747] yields -0.007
